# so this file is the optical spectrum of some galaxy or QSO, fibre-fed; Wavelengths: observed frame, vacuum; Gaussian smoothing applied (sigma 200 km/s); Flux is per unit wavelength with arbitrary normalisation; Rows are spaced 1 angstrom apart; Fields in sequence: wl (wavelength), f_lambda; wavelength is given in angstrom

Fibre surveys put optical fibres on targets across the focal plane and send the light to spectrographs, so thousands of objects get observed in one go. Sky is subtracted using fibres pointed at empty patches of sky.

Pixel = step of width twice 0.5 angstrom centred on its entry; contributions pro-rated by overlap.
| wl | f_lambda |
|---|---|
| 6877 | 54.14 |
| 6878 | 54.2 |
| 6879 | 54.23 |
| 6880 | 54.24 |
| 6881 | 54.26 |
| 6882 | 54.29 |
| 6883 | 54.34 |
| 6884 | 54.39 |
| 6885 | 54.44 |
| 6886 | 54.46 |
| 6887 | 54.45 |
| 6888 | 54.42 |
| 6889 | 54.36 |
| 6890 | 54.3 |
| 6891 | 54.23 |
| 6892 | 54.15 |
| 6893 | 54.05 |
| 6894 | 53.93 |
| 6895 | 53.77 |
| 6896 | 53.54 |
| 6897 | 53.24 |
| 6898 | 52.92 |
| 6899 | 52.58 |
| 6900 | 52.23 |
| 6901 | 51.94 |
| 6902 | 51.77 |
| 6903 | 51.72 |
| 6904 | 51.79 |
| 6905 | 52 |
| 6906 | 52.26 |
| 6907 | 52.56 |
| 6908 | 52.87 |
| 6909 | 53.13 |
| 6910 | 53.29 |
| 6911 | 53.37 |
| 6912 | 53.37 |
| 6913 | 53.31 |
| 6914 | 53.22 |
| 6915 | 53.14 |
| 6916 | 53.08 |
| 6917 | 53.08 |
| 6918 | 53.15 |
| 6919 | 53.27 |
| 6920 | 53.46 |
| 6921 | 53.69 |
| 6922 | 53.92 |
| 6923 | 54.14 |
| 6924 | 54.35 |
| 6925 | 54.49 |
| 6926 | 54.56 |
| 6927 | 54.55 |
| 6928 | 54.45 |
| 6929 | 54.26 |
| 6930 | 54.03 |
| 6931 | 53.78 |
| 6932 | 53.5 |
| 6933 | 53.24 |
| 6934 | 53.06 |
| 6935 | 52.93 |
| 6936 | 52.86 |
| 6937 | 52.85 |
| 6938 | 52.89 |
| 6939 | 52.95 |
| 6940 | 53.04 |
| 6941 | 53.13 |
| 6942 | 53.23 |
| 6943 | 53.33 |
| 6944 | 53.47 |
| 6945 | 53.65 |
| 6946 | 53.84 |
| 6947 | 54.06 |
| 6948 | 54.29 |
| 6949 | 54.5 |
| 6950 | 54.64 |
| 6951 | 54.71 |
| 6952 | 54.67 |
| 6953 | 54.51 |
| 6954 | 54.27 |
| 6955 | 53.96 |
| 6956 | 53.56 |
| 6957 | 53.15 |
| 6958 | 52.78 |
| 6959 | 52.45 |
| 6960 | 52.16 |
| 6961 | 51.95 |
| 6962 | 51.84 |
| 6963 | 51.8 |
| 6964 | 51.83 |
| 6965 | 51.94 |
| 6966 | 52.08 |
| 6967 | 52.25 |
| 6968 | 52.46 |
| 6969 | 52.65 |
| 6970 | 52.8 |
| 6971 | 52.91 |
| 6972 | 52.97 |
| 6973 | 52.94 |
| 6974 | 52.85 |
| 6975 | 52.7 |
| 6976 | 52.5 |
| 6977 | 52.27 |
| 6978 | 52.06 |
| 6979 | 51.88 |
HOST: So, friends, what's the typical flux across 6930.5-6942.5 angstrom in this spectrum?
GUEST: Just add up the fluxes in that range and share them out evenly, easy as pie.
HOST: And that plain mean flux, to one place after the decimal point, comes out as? 53.1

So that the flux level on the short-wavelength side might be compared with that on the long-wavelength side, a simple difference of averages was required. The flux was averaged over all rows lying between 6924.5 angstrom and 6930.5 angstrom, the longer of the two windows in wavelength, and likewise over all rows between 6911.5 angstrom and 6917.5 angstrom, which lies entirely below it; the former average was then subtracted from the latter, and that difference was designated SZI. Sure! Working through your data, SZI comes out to -1.2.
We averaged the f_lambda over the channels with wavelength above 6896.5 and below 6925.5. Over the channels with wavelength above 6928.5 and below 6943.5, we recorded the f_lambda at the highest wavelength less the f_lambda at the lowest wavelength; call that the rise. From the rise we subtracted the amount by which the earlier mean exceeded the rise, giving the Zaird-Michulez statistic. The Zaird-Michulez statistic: -54.9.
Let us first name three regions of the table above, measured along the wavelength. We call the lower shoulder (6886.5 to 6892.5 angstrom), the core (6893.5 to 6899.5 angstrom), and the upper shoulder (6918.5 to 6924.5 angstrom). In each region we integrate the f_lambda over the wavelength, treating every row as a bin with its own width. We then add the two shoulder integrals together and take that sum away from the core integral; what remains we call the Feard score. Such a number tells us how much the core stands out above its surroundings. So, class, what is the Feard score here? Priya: -329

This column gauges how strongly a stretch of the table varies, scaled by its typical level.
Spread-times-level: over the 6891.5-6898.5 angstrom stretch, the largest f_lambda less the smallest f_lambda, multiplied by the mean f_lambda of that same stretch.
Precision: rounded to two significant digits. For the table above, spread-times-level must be 66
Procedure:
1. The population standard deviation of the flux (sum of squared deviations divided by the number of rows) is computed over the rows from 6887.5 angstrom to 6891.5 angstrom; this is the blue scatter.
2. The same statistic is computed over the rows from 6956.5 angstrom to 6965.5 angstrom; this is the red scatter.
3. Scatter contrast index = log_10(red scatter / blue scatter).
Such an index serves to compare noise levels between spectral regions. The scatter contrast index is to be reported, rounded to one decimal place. 0.8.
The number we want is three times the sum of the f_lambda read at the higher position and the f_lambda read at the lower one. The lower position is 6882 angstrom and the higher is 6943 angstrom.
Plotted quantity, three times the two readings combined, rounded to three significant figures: 323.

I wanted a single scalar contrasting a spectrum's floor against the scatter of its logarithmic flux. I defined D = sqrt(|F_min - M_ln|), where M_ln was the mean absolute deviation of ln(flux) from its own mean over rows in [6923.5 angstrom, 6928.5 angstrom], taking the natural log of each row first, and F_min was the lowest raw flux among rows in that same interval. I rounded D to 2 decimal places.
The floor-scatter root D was 7.37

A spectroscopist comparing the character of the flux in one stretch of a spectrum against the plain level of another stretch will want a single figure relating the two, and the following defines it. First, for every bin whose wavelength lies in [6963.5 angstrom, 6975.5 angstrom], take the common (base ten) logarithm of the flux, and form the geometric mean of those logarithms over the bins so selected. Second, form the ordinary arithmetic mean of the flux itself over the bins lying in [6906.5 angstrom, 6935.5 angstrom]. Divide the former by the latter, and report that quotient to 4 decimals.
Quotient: 0.0321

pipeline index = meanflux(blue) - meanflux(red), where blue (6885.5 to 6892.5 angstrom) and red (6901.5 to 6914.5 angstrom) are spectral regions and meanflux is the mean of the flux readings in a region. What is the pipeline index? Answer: 1.7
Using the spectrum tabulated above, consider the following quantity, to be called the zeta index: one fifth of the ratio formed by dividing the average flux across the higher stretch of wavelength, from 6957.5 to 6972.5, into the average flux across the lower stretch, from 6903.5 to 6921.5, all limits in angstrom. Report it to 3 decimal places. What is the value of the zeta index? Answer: 0.203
